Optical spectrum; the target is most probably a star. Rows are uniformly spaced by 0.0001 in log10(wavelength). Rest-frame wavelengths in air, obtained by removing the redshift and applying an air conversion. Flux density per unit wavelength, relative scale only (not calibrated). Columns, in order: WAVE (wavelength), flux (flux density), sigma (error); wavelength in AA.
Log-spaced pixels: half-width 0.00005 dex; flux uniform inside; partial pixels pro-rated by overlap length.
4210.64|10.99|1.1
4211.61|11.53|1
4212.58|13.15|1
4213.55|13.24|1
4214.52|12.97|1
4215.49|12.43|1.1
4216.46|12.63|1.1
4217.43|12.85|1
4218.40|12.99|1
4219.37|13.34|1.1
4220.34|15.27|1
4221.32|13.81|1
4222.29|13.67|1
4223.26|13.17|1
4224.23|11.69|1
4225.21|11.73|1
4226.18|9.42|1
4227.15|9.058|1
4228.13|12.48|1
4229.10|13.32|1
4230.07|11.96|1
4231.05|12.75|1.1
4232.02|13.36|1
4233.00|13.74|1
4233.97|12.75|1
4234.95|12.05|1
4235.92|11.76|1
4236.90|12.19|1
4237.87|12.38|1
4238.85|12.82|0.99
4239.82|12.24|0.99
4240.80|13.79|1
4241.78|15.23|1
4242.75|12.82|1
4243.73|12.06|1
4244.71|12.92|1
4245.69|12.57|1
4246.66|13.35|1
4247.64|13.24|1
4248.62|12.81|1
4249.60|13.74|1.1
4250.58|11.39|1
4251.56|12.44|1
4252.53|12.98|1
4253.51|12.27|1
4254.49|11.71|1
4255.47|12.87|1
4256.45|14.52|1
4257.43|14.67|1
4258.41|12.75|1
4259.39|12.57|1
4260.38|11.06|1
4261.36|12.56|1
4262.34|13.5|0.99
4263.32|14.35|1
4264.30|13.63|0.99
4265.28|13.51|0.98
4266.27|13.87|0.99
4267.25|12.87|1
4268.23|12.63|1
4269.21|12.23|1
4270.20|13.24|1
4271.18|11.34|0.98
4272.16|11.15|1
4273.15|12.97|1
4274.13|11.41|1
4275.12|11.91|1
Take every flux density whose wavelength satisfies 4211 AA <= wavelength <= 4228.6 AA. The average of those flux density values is 12.5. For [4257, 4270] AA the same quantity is 13.1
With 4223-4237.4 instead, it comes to 12.1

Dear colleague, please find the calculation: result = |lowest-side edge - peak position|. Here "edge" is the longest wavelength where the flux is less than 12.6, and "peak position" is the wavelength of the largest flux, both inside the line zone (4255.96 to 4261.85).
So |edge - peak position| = 3.9 AA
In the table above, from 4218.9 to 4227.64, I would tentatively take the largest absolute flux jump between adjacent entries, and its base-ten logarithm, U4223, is 0.36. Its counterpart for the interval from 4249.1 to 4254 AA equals 0.37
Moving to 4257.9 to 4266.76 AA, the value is 0.18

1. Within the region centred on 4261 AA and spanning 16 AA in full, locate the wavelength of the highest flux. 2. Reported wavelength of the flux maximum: 4257.43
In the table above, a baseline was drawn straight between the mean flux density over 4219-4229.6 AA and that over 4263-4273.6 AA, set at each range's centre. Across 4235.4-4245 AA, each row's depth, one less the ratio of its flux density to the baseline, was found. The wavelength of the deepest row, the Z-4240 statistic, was 4235.92 AA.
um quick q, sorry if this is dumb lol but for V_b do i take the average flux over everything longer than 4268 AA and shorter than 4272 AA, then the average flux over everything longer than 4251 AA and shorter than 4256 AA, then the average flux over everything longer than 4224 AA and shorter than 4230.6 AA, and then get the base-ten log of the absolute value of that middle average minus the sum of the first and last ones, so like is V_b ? 1.05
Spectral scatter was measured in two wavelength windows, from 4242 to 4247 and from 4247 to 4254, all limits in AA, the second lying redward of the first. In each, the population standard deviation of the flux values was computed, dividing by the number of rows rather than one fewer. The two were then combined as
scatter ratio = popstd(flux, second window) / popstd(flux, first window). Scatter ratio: 1.65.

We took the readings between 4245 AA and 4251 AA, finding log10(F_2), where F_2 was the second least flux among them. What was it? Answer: 1.10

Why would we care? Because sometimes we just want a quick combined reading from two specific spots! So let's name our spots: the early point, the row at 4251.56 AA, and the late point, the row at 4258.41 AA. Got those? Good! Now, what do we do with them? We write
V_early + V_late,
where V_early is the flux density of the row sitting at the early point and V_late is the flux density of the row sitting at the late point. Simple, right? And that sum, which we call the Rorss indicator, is 25.2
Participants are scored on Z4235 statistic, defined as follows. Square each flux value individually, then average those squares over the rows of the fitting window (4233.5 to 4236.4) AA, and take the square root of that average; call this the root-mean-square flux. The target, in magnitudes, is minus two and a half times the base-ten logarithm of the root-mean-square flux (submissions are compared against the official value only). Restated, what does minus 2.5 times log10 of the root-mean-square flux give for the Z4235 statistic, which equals -2.72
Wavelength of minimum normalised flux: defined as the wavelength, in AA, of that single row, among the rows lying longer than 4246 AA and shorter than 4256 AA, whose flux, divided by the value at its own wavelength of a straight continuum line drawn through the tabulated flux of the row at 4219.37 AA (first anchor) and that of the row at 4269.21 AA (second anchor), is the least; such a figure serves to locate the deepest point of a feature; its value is 4250.58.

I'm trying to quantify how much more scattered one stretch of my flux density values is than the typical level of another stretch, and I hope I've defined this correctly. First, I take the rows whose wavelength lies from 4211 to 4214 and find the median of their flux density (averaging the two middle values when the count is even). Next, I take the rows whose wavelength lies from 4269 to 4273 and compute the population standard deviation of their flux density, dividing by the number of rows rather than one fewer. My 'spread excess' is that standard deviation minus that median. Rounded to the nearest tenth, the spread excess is -12.3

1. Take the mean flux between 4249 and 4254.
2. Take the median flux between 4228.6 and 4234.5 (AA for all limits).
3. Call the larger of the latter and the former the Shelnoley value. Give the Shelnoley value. 13.0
